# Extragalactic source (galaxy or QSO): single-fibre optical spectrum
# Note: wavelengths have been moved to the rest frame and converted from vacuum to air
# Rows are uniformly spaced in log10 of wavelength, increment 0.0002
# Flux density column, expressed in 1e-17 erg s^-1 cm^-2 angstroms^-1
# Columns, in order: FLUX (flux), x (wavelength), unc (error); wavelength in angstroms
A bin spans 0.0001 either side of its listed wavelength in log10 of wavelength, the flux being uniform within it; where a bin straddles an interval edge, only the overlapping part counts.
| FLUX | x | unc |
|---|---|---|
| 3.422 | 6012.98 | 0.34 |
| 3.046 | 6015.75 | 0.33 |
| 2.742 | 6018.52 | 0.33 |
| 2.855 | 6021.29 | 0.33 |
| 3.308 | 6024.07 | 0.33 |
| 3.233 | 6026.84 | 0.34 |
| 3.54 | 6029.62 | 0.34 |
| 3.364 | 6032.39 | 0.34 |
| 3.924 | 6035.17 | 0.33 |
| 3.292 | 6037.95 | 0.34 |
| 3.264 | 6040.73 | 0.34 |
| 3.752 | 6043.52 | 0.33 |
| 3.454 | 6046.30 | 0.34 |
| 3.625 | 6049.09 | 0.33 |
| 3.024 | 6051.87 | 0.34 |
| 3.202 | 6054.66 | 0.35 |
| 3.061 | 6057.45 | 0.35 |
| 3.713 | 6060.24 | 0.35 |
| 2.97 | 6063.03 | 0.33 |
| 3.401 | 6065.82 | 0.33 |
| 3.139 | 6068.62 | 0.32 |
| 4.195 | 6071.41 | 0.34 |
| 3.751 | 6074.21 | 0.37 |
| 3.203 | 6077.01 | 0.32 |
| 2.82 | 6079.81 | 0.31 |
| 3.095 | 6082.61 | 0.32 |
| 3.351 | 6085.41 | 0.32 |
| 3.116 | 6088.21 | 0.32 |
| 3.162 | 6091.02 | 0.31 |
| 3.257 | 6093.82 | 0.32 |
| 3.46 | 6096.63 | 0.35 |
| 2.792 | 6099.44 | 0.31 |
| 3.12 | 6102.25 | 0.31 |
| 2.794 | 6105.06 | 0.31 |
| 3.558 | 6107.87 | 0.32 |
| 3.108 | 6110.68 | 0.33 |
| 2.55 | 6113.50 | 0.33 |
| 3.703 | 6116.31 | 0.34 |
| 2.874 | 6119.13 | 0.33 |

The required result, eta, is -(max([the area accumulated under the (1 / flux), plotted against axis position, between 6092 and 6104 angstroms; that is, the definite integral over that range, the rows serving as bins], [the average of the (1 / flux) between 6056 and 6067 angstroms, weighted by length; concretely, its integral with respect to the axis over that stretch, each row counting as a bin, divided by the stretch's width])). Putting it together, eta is -3.84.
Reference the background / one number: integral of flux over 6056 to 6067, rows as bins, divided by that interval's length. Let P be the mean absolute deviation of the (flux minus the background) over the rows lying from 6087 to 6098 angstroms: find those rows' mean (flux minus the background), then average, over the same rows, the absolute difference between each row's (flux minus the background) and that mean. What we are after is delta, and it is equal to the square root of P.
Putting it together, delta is 0.33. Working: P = 0.11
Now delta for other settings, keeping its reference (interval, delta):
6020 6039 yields 0.46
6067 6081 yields 0.66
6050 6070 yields 0.44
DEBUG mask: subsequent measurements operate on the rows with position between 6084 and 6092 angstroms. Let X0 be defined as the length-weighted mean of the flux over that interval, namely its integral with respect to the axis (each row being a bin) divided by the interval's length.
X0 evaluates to 3.2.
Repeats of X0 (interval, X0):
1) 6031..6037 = 3.6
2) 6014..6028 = 3.0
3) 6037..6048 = 3.4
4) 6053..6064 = 3.2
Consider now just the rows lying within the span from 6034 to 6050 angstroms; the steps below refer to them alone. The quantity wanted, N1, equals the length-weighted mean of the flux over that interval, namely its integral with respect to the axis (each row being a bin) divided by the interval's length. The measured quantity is 3.5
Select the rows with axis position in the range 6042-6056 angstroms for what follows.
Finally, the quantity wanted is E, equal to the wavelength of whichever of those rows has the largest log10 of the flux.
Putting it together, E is 6043.52 angstroms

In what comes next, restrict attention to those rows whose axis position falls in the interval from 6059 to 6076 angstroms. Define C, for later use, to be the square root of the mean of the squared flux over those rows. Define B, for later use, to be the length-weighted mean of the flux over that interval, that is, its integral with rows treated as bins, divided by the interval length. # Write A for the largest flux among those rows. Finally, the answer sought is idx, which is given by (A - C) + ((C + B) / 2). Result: 4.2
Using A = 4.195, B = 3.52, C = 3.55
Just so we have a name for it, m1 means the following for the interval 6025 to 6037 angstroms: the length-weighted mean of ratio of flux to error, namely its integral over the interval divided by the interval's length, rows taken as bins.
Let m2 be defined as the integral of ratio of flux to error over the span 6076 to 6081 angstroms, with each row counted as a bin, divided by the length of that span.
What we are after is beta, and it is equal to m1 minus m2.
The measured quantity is 0.9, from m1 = 10.4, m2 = 9.5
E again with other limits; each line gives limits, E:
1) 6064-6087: 6071.41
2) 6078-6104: 6096.63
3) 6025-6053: 6035.17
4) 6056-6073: 6071.41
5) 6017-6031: 6029.62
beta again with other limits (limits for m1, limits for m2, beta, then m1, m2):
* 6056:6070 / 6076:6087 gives -0.1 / 9.7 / 9.8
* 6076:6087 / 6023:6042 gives -0.3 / 9.8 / 10.2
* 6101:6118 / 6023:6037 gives -0.6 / 9.7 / 10.3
